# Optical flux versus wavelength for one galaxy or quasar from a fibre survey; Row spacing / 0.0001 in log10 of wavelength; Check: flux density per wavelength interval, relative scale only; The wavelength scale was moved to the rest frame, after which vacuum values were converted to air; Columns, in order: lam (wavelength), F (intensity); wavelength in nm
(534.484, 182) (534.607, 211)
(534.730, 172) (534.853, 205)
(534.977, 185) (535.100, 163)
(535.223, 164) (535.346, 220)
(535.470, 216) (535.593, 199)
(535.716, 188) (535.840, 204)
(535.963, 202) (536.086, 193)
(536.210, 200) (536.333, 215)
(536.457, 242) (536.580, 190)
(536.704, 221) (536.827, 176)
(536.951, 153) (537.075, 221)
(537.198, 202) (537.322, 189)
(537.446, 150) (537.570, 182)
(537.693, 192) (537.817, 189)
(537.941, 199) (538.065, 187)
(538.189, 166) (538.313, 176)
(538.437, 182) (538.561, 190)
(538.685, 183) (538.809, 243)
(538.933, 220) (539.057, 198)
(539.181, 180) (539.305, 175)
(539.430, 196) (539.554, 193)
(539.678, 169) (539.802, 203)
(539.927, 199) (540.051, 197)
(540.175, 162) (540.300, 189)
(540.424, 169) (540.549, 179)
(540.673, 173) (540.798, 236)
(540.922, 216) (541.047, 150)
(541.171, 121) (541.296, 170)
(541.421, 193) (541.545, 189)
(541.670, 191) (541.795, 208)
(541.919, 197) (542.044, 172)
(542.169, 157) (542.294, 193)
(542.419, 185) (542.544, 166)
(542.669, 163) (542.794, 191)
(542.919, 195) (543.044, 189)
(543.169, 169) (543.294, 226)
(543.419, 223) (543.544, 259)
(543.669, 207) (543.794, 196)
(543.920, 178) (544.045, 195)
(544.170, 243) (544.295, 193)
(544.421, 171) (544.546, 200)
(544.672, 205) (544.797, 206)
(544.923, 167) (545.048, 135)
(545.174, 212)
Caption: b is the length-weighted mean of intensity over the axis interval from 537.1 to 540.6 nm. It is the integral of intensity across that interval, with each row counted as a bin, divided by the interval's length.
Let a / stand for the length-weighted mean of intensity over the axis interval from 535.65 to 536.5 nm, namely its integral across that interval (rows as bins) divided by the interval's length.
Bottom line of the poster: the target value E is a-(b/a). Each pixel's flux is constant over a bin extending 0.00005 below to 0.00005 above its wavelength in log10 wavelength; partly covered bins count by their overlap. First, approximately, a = 205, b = 188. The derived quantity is 205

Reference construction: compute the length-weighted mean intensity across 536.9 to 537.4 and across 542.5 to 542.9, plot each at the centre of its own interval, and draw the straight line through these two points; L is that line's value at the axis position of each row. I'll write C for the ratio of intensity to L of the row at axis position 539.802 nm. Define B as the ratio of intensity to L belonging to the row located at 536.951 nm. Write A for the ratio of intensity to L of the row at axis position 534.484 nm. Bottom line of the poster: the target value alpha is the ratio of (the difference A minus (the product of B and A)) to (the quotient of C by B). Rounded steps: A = 0.92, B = 0.80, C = 1.1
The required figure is 0.13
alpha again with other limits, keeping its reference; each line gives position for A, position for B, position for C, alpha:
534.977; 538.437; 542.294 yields 0.02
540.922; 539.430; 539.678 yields -0.08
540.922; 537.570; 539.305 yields 0.05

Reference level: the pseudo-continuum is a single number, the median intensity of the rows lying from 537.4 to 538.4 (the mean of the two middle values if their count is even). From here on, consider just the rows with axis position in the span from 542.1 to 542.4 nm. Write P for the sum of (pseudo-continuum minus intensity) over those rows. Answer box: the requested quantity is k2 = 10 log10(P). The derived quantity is 13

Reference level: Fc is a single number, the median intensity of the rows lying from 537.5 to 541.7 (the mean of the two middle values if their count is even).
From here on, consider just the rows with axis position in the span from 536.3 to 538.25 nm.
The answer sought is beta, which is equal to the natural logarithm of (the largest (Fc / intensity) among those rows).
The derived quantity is 0.23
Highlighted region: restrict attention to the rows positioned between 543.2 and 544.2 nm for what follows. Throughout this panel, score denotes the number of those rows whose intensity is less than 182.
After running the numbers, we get 1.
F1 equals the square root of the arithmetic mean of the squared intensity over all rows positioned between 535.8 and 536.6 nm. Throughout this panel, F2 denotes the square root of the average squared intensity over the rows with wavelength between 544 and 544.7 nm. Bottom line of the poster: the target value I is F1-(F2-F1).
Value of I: 212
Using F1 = 207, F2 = 202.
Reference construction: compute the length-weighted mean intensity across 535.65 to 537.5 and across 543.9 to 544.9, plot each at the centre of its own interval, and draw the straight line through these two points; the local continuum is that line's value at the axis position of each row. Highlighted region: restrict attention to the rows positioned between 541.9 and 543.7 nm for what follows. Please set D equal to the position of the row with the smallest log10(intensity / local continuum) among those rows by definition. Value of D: 542.169 nm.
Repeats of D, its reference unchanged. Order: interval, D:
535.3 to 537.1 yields 536.951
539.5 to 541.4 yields 541.171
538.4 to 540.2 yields 540.175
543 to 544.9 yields 543.169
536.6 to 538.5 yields 537.446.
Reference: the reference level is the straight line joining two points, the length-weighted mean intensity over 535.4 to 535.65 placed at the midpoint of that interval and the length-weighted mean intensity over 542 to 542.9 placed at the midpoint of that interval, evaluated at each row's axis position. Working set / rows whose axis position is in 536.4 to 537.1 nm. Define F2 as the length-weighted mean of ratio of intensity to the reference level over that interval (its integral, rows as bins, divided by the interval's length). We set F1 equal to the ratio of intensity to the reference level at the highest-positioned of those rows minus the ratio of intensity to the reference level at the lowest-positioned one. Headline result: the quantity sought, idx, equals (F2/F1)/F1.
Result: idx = 127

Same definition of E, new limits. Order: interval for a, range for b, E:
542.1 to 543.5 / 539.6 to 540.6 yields 187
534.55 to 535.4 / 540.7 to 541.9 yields 187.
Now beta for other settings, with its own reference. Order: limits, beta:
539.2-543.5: 0.45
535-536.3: 0.15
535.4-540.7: 0.23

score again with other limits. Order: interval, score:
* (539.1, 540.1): 3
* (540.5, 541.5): 5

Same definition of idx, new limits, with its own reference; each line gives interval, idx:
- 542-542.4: 63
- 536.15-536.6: 620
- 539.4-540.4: 4069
